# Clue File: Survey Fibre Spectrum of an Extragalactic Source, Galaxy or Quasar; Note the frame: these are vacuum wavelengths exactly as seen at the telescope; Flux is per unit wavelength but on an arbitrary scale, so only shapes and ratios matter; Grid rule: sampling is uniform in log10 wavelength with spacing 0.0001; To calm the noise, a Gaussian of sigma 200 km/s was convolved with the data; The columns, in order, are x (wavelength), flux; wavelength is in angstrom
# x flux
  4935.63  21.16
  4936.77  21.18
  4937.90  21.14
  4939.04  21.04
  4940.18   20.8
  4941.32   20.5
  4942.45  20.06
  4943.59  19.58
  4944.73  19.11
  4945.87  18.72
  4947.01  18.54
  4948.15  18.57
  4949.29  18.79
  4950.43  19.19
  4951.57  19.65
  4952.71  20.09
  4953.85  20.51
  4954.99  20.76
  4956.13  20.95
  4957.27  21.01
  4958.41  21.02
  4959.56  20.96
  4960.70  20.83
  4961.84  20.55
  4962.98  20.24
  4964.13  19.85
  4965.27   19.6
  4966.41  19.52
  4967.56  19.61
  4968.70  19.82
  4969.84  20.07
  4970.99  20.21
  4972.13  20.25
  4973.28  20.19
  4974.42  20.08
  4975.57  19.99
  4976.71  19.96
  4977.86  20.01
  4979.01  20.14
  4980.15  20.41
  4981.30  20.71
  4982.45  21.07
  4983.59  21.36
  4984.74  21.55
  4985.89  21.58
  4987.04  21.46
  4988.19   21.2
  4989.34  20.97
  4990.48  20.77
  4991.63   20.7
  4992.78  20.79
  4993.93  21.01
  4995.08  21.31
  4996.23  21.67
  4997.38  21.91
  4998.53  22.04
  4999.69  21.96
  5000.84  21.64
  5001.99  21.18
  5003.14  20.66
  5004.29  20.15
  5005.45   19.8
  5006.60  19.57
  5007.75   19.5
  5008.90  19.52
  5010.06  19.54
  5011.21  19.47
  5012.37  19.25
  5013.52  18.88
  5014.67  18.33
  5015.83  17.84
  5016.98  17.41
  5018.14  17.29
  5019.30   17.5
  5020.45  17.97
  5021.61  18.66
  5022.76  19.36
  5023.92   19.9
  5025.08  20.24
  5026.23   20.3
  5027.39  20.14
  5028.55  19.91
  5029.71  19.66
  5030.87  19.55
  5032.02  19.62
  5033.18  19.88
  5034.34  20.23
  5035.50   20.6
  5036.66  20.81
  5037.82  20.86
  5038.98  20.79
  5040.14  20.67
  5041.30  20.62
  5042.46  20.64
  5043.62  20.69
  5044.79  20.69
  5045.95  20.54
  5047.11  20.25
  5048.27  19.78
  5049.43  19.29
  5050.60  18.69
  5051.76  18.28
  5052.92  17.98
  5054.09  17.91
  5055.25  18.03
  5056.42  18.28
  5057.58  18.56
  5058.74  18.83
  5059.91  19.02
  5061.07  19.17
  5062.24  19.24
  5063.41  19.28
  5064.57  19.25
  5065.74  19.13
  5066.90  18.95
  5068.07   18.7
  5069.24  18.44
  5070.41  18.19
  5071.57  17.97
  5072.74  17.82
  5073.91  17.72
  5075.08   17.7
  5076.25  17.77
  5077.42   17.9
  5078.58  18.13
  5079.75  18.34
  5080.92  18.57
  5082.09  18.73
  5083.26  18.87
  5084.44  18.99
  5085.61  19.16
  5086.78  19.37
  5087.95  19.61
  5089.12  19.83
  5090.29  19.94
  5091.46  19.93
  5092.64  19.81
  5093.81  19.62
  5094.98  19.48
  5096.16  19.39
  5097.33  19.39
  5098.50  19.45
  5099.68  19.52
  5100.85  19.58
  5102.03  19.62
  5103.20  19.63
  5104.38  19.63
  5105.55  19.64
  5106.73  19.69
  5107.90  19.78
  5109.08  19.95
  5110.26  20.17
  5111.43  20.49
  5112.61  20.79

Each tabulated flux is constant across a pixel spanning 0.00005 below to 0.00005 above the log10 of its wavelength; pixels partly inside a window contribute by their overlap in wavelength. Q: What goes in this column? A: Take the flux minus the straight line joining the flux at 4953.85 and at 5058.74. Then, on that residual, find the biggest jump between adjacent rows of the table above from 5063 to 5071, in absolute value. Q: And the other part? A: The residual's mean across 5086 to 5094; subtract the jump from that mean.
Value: 1.2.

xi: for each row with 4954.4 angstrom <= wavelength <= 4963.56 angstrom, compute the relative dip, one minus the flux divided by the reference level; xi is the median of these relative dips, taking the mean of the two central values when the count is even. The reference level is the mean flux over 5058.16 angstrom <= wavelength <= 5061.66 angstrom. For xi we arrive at -0.10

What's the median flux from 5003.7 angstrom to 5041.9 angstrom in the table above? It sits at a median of 19.6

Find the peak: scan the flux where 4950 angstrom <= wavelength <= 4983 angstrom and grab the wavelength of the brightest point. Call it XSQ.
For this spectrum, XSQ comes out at 4982.45 angstrom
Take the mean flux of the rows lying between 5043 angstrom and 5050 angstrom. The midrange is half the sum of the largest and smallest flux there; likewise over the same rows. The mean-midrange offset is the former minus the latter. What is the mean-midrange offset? 0.22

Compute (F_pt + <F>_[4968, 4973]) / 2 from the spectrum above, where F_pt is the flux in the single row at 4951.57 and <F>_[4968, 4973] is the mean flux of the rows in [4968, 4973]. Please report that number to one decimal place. 19.9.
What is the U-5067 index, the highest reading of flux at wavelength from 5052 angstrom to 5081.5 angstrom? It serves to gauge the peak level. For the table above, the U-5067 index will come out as 19.28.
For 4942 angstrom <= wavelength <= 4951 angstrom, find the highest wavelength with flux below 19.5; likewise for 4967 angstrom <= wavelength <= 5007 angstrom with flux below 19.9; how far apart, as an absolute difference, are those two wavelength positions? 56.2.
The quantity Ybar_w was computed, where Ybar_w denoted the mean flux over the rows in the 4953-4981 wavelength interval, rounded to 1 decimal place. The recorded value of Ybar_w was 20.3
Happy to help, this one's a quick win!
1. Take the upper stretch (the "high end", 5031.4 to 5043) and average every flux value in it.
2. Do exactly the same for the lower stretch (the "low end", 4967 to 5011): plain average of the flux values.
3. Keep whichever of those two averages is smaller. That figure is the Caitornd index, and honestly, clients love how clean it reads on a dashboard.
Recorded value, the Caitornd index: 20.5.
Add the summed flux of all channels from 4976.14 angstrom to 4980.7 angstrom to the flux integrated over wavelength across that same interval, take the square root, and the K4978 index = 13.1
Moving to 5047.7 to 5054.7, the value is 15.6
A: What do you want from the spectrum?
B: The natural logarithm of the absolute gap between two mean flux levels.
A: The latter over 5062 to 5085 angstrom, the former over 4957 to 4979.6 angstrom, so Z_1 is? 0.54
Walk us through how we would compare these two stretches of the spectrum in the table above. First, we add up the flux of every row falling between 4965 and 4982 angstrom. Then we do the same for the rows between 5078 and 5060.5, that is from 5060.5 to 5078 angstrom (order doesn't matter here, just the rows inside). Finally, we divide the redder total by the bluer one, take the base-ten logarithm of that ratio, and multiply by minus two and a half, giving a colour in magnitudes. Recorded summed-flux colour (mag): 0.09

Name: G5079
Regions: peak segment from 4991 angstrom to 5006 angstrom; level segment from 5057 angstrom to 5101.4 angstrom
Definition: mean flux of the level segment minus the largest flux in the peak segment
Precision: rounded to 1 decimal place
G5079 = -3.1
